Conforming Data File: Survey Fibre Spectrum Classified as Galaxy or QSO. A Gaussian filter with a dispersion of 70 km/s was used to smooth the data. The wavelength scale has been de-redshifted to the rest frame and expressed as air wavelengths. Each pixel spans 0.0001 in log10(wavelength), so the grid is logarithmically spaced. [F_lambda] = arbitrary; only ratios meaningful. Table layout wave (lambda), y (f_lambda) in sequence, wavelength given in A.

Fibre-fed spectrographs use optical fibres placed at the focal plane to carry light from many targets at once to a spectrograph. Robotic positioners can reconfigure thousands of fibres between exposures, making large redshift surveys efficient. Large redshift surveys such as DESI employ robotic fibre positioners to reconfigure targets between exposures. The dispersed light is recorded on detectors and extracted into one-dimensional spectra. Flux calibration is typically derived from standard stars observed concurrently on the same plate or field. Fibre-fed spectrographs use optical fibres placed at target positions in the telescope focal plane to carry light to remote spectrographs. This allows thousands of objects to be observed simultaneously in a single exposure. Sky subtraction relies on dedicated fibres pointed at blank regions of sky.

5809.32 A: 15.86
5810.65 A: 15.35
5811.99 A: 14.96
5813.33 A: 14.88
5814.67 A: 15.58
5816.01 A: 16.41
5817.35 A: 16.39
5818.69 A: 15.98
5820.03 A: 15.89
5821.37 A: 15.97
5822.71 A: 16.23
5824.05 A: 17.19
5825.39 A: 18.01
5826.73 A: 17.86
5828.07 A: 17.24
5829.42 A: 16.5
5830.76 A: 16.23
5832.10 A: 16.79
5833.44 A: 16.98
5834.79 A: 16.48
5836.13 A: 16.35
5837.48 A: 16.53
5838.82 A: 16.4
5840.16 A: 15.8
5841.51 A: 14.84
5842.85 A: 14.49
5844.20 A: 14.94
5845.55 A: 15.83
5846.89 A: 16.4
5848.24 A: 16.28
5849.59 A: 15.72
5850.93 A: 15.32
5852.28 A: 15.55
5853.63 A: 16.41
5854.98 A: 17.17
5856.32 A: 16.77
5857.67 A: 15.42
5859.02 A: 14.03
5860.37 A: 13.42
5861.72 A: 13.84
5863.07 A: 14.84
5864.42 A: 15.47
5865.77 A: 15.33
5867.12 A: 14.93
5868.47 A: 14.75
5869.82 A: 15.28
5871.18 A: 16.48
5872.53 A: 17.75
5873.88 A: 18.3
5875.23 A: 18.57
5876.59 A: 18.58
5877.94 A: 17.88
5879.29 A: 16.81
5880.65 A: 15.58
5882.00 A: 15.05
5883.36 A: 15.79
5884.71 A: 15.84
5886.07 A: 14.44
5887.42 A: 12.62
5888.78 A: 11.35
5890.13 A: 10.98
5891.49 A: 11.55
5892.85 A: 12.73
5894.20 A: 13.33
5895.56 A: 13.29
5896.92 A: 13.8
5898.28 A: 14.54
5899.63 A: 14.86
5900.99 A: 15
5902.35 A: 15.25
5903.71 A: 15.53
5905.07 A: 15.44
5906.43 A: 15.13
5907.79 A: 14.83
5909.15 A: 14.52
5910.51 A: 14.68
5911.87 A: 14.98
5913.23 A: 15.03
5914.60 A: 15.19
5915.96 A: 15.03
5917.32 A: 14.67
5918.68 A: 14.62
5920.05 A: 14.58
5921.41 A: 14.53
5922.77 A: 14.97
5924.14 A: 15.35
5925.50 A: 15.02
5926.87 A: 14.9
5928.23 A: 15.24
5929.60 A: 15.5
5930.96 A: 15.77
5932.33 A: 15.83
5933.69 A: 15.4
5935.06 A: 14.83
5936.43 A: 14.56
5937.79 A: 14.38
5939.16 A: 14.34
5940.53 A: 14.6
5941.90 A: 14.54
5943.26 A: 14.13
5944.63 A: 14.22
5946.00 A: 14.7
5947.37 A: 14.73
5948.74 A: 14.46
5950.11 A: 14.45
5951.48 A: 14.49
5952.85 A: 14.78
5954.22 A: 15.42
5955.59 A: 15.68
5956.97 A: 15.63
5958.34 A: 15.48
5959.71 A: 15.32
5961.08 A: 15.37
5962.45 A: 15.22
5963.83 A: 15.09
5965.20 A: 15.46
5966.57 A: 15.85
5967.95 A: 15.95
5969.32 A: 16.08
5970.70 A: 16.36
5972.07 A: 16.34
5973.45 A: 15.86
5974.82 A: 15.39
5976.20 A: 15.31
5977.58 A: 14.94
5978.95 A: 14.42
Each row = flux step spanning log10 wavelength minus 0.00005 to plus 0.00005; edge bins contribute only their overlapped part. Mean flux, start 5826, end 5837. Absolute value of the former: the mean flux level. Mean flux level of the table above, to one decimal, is 16.8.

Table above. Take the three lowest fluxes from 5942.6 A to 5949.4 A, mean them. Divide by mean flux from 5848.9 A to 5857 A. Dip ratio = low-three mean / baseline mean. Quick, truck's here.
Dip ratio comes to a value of 0.88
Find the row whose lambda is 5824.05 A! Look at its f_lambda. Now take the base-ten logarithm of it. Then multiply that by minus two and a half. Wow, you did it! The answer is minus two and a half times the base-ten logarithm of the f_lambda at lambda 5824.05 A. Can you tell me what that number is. -3.09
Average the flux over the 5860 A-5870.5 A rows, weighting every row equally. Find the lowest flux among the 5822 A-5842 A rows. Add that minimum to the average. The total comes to 29.6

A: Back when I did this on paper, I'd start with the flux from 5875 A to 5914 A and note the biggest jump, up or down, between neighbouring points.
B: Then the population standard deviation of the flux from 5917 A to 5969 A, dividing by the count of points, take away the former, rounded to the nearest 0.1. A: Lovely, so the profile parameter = -1.3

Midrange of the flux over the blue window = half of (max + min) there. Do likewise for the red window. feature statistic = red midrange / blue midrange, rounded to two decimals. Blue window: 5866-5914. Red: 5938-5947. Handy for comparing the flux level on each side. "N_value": 0.98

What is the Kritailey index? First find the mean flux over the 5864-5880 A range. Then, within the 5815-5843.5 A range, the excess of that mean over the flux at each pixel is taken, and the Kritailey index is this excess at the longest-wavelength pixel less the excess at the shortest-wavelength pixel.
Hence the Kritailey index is 1.9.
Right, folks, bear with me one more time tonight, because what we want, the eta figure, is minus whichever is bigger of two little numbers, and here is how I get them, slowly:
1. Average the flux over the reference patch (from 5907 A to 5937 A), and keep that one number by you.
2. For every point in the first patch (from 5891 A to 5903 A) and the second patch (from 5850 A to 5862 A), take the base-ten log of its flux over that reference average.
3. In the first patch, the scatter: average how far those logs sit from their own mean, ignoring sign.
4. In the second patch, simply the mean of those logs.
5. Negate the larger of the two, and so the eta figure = -0.031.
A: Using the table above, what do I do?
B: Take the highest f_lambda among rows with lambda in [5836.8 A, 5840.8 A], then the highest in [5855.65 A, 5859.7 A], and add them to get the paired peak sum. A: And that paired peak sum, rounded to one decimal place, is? 33.3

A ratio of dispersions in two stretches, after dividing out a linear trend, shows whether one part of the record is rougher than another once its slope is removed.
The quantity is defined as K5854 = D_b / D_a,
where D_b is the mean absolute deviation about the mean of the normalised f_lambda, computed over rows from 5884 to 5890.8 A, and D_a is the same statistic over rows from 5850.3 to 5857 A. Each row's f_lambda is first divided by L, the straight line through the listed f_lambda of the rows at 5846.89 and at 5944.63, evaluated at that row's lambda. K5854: 2.5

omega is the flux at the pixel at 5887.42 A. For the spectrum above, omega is 12.62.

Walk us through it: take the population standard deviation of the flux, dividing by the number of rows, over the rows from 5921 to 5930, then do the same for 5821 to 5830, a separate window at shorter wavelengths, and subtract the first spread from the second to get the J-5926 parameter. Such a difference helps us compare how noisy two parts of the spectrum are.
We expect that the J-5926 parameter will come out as 0.4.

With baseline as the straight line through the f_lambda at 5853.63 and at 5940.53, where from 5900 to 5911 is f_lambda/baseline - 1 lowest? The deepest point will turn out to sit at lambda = 5909.15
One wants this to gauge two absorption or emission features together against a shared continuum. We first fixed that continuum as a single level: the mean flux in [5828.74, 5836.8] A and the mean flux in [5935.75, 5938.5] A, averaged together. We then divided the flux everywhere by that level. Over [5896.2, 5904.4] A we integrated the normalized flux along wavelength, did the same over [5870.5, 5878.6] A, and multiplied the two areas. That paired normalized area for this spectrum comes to 73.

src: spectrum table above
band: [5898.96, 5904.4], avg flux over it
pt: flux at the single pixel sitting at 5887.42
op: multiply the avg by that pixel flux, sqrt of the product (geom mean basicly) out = 13.8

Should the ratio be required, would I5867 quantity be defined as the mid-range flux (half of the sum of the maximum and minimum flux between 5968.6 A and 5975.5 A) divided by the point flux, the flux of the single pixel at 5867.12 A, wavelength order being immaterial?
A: 1.06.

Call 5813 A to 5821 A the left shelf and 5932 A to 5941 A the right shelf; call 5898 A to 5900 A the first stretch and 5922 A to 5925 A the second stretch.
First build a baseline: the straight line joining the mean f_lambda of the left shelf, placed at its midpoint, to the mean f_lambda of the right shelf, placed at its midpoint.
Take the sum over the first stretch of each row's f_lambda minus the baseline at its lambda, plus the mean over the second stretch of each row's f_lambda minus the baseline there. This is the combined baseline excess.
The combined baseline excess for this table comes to -0.7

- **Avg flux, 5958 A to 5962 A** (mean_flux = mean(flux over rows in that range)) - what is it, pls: 15.4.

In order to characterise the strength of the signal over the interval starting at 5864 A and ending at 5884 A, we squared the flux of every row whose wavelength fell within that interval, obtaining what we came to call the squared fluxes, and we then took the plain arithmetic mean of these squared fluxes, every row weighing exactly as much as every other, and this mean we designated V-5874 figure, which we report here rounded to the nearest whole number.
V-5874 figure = 272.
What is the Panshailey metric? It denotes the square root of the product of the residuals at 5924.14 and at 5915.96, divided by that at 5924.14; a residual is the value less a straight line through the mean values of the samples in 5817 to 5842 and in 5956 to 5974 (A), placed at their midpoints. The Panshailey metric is -1.3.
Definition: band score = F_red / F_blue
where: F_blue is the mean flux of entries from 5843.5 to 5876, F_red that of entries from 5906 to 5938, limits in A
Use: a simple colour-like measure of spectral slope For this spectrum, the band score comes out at 0.95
